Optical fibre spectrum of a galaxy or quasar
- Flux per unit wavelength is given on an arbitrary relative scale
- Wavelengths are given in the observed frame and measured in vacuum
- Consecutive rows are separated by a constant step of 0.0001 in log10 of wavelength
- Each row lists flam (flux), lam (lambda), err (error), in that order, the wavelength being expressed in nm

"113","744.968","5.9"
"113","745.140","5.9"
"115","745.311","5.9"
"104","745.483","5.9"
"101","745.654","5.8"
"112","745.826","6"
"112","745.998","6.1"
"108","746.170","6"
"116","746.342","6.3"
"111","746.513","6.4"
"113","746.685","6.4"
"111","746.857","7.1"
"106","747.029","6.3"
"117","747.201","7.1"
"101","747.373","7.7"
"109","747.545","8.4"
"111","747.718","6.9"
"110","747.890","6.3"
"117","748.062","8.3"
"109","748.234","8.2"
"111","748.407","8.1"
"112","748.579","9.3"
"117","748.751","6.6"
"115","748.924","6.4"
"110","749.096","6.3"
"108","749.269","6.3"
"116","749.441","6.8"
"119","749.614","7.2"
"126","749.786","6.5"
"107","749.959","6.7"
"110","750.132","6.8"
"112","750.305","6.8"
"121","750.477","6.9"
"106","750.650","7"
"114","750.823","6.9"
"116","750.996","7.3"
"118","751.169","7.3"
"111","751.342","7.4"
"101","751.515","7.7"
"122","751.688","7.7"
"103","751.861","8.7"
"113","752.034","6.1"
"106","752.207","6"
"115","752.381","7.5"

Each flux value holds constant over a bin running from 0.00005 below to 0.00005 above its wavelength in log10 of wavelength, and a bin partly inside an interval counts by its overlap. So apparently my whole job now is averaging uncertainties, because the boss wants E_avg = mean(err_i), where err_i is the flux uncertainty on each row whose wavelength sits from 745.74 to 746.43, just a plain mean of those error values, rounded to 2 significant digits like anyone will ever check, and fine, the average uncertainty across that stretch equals 6.1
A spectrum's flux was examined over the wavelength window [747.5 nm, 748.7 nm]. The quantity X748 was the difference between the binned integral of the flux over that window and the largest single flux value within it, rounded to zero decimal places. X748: 17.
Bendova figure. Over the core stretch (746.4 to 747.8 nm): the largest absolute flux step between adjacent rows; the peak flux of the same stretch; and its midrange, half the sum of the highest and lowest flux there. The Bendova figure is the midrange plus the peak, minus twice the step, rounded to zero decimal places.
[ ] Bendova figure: 194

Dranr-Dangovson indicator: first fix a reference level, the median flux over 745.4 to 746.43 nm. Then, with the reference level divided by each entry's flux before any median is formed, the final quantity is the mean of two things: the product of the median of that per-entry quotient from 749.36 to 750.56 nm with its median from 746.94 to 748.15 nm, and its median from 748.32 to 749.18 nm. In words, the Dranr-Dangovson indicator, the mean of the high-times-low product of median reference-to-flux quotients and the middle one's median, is 0.965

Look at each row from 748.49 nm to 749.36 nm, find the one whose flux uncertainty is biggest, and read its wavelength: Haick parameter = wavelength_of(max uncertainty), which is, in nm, 748.579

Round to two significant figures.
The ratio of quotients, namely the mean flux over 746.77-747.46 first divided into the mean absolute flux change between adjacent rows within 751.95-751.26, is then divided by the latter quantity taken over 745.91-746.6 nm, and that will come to 0.027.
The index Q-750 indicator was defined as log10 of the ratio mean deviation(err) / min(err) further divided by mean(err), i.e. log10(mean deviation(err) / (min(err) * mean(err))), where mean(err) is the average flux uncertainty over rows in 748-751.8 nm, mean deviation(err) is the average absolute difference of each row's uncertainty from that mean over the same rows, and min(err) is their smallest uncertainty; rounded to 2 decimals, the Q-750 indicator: -1.89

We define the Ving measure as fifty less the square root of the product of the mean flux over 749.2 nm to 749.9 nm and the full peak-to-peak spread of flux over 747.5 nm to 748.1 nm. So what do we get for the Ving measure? 19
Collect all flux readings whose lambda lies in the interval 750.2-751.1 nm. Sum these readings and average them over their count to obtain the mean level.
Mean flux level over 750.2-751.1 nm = 114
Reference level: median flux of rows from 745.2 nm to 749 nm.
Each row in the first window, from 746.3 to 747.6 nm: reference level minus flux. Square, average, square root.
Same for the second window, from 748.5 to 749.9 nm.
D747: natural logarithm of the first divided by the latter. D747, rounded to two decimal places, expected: -0.33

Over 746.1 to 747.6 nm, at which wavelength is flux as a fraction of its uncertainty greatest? 746.342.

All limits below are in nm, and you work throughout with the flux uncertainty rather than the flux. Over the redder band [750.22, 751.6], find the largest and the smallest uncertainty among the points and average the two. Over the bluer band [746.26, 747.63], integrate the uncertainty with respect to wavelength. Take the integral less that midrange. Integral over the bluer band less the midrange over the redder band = 2.3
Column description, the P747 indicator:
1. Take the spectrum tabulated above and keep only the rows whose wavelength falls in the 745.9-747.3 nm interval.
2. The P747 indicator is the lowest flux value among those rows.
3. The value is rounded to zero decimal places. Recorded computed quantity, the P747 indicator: 106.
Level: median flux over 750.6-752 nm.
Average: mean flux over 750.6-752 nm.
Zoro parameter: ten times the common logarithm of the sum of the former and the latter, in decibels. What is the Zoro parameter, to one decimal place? 23.5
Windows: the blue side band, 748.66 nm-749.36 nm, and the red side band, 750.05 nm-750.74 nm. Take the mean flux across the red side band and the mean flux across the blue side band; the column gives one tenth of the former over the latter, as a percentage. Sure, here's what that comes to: 10.0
